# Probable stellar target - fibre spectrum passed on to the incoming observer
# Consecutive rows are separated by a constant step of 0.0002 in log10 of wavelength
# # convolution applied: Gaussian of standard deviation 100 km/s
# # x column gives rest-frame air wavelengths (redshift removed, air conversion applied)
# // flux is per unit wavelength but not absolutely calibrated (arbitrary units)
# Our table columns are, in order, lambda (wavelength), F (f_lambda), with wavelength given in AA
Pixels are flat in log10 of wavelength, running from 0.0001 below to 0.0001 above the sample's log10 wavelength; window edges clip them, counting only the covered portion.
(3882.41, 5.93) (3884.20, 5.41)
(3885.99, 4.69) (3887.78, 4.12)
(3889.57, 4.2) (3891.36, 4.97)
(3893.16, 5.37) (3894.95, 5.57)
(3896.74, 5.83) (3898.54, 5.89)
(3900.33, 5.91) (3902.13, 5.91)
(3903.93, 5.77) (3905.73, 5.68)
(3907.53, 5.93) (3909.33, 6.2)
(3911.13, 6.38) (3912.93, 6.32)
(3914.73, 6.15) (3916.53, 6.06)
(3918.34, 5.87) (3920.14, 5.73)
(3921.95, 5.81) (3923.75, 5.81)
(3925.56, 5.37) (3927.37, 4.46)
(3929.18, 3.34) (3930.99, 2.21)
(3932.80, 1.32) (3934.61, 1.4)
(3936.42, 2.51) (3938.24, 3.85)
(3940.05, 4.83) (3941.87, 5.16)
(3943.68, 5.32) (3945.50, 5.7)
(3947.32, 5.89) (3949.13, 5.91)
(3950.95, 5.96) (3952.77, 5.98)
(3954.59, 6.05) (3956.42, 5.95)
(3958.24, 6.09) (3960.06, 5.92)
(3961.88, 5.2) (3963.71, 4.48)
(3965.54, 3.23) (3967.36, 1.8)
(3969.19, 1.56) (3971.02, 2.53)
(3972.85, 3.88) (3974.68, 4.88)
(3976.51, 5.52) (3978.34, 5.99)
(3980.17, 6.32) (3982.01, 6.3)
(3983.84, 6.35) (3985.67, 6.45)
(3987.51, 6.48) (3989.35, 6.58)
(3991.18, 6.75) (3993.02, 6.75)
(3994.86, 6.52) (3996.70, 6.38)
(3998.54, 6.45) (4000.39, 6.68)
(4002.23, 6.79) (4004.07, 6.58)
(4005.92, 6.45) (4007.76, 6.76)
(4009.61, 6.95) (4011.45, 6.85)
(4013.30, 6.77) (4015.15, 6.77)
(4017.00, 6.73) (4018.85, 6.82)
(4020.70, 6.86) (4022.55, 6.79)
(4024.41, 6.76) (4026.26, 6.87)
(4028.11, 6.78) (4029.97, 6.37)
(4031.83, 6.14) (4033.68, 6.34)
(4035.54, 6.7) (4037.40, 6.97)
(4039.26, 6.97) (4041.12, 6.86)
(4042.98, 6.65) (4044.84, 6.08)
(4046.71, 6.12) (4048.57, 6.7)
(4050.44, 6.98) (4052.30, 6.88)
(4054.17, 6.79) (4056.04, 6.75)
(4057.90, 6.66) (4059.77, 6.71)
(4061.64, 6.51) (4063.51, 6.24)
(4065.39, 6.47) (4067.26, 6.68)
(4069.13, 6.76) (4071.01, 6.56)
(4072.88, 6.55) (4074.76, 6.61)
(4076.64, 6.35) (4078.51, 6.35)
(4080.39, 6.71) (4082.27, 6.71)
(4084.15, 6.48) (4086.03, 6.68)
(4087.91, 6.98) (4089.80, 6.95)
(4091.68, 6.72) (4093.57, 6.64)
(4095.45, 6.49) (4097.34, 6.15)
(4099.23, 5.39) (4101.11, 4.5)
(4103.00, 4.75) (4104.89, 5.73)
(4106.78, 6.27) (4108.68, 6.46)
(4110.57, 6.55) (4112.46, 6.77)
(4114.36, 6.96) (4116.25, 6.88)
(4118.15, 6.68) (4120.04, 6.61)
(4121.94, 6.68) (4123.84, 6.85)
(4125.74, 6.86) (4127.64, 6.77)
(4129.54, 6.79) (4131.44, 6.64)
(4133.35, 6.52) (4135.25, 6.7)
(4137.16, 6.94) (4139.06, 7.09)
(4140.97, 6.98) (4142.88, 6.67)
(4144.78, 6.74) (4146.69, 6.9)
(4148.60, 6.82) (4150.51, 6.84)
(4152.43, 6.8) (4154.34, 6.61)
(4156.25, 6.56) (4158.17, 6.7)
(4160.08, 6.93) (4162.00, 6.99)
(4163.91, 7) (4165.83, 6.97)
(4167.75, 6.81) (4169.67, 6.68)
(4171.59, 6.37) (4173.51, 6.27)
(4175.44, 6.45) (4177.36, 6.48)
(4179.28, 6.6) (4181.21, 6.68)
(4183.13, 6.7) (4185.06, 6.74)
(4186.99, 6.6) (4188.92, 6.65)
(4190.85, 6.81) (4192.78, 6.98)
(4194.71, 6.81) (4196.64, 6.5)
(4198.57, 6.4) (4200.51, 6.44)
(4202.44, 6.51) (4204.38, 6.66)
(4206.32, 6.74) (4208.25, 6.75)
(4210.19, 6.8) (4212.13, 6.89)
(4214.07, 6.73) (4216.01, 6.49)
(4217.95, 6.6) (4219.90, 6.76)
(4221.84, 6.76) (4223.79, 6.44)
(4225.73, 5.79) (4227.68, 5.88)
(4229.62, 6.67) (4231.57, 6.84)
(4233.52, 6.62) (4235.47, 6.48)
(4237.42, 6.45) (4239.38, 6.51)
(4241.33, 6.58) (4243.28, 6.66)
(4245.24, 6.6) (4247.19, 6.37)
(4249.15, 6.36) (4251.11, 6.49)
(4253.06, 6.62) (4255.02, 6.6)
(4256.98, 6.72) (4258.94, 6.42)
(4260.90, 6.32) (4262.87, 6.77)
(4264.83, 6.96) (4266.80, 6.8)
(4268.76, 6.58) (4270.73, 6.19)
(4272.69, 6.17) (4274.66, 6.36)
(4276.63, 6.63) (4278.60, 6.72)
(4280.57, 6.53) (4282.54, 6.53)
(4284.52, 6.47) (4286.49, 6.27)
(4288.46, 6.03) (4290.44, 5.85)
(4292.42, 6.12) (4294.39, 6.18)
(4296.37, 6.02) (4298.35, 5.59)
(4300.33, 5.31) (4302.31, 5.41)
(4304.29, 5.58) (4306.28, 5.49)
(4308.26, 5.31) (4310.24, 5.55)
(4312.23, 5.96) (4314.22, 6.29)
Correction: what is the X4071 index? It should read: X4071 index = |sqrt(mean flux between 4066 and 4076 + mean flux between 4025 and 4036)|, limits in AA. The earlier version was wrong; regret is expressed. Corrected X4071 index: 3.63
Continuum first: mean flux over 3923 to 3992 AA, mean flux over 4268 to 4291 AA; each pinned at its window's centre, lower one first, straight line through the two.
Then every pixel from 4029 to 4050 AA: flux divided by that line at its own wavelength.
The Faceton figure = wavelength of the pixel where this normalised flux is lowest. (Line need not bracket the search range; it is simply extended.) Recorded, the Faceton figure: 4044.84 AA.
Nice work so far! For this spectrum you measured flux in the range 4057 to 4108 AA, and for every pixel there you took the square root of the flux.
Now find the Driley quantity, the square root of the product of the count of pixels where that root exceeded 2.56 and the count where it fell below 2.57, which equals 14.0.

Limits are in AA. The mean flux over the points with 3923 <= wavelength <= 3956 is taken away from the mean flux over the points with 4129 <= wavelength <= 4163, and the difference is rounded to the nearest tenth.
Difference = 2.3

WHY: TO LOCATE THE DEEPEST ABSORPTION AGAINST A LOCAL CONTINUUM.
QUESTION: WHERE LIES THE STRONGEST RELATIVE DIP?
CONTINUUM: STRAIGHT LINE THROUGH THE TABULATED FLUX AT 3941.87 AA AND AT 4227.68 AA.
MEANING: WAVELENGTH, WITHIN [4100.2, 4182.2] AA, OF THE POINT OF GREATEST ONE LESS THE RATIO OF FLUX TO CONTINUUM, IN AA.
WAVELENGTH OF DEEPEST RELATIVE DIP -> 4101.11 AA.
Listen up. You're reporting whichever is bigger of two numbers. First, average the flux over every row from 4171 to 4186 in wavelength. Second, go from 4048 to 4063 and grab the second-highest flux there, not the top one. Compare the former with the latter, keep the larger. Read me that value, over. 6.88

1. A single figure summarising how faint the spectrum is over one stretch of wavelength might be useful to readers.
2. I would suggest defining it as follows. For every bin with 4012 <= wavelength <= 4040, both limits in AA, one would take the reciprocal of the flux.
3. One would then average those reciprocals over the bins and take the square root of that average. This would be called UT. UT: 0.386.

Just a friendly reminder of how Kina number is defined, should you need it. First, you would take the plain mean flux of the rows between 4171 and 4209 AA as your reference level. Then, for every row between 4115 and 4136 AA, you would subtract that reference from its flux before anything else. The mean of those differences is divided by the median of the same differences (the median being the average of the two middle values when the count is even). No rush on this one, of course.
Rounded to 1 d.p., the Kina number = 1.3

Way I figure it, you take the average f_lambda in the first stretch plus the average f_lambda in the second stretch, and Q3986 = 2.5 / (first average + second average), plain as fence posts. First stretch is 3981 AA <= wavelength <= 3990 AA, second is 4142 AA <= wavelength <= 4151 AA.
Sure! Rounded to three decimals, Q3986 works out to 0.189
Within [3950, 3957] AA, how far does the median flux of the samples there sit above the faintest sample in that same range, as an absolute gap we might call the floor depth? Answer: 0.02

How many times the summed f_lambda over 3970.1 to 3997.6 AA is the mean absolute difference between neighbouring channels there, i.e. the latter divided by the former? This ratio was 0.0038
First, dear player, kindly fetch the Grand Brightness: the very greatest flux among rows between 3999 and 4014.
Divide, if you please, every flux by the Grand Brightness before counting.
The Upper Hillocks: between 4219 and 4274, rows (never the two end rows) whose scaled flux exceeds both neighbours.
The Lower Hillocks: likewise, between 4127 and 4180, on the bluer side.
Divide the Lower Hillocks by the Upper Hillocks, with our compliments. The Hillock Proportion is 1.0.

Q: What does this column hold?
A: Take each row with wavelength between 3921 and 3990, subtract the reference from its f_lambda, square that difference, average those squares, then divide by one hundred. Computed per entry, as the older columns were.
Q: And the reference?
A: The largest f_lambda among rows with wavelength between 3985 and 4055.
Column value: 0.074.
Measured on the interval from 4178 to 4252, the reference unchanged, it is 0.002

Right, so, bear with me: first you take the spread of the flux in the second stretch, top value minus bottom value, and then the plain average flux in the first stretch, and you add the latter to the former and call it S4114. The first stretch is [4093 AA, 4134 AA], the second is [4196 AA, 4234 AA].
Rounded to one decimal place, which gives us 7.5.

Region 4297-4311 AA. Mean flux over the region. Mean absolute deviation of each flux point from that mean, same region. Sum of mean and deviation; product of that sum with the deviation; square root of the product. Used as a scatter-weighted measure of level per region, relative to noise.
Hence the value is 0.76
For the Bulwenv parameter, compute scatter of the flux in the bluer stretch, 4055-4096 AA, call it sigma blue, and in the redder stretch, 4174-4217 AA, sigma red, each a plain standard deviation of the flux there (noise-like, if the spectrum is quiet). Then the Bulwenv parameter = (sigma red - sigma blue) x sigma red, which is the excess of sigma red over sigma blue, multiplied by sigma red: 0.00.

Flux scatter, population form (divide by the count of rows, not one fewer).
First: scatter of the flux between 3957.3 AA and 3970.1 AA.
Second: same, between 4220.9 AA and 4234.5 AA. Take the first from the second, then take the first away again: -3.08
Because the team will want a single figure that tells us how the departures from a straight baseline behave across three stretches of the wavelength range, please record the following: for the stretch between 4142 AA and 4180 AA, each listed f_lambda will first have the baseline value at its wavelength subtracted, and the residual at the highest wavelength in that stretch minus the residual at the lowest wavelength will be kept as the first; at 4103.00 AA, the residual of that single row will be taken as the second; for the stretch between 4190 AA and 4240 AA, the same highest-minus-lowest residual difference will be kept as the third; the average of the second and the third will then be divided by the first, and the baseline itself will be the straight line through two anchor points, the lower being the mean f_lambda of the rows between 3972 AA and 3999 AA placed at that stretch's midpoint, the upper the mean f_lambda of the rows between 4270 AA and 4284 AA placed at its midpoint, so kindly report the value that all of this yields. 8.2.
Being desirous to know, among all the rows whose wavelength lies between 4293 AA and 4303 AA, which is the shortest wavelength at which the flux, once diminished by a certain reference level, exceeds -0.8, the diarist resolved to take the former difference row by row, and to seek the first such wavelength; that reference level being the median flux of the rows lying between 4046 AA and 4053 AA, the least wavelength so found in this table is 4294.39 AA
